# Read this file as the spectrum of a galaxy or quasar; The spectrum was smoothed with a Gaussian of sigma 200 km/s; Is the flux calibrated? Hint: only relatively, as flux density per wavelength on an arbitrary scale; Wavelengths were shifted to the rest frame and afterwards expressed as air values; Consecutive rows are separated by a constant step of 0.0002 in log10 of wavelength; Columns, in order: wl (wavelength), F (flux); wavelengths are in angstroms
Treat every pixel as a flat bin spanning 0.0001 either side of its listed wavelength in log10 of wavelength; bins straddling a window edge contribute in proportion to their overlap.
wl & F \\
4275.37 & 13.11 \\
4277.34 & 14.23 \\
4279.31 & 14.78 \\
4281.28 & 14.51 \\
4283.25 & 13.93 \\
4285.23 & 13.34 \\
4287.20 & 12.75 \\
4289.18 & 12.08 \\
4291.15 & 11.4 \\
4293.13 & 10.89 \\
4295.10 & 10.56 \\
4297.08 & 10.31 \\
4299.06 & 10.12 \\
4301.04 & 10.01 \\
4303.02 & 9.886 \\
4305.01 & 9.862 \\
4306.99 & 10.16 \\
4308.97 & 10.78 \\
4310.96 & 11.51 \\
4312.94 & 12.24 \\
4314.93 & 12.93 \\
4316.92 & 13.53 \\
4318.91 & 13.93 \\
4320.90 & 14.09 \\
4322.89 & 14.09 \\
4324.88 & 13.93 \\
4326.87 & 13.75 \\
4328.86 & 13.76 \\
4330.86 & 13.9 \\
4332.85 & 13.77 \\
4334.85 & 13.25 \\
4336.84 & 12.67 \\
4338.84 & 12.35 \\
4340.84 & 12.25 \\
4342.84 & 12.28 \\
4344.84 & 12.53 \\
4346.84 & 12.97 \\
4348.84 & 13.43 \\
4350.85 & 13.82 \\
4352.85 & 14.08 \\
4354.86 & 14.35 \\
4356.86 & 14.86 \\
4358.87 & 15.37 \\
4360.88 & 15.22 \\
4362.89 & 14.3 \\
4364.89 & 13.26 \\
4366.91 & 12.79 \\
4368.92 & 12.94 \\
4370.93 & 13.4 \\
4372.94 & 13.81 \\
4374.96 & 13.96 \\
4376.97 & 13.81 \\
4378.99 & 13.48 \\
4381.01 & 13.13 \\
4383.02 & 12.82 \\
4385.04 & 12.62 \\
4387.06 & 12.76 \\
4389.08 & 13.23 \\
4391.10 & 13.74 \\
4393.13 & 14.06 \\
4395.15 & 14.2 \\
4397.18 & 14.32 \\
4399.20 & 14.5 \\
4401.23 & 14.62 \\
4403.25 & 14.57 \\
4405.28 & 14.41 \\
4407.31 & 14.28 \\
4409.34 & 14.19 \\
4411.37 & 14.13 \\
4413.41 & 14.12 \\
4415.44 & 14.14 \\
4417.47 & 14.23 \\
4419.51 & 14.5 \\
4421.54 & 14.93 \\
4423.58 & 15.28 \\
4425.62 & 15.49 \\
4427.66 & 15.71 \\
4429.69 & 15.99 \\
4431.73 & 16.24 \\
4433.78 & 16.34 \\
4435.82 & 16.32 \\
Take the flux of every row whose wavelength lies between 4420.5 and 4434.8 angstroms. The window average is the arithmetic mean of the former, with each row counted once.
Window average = 15.7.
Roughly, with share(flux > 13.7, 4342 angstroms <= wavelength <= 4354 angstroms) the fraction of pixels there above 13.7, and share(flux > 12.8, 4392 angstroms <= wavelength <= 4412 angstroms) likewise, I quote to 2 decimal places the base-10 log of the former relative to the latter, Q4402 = -0.48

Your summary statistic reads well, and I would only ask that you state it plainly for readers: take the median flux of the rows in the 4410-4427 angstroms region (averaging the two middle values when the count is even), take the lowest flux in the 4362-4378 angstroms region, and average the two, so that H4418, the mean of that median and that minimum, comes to 13.6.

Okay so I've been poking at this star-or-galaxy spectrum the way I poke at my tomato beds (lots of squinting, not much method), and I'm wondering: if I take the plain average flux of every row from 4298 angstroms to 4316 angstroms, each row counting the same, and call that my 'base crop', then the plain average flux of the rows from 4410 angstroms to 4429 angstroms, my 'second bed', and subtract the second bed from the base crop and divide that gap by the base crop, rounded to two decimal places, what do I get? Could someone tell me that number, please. -0.36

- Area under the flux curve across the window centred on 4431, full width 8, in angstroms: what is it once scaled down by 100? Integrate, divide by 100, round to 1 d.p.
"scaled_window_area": 1.3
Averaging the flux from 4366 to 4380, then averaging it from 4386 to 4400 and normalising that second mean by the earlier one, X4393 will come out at 1.03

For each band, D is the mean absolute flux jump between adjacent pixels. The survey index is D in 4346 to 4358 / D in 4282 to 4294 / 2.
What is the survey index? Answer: 0.31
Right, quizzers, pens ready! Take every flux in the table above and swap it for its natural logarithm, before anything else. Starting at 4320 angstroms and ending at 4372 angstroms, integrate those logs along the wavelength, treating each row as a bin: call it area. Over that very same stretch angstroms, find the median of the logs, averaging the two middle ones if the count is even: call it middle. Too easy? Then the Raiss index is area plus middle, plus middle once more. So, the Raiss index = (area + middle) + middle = 141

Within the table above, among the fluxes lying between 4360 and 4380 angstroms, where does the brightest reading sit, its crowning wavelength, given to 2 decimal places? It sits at 4360.88 angstroms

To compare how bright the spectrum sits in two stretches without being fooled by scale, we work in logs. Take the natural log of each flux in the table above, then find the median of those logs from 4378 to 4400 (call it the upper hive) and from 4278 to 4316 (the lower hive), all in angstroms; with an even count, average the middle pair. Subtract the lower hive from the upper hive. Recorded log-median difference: 0.17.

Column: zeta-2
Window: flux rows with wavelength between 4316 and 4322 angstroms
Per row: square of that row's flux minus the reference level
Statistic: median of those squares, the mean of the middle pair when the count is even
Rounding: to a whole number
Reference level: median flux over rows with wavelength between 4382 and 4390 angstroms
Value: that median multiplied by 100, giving 130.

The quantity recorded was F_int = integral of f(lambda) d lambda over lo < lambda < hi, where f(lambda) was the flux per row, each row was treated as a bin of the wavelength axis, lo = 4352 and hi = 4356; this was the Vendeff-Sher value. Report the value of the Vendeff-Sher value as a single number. 57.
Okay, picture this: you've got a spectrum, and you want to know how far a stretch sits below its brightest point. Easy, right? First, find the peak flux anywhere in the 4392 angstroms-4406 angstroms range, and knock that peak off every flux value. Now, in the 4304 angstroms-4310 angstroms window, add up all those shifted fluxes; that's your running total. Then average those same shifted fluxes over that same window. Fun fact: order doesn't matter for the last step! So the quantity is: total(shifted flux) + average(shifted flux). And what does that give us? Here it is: -17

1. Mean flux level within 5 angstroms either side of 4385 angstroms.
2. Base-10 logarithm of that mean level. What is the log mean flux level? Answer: 1.111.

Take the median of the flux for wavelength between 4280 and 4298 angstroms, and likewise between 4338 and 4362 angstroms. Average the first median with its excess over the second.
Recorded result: 5.3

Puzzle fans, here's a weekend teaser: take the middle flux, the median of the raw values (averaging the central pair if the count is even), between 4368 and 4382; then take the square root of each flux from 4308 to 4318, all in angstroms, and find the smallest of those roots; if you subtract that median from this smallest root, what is -10.20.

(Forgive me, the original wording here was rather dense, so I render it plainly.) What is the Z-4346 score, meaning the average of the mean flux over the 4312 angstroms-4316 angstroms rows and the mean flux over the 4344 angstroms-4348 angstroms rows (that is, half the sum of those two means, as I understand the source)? 12.7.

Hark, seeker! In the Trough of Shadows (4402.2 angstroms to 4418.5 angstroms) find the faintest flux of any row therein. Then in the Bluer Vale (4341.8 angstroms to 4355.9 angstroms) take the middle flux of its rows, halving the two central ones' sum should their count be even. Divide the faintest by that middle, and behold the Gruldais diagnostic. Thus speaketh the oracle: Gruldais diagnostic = 1.05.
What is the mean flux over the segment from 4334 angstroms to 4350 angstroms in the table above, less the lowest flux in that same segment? 0.47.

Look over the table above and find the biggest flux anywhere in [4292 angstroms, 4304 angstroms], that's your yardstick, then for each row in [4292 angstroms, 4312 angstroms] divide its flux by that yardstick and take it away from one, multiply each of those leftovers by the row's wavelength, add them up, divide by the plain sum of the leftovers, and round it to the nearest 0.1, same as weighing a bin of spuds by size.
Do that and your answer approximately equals 4300.9 angstroms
